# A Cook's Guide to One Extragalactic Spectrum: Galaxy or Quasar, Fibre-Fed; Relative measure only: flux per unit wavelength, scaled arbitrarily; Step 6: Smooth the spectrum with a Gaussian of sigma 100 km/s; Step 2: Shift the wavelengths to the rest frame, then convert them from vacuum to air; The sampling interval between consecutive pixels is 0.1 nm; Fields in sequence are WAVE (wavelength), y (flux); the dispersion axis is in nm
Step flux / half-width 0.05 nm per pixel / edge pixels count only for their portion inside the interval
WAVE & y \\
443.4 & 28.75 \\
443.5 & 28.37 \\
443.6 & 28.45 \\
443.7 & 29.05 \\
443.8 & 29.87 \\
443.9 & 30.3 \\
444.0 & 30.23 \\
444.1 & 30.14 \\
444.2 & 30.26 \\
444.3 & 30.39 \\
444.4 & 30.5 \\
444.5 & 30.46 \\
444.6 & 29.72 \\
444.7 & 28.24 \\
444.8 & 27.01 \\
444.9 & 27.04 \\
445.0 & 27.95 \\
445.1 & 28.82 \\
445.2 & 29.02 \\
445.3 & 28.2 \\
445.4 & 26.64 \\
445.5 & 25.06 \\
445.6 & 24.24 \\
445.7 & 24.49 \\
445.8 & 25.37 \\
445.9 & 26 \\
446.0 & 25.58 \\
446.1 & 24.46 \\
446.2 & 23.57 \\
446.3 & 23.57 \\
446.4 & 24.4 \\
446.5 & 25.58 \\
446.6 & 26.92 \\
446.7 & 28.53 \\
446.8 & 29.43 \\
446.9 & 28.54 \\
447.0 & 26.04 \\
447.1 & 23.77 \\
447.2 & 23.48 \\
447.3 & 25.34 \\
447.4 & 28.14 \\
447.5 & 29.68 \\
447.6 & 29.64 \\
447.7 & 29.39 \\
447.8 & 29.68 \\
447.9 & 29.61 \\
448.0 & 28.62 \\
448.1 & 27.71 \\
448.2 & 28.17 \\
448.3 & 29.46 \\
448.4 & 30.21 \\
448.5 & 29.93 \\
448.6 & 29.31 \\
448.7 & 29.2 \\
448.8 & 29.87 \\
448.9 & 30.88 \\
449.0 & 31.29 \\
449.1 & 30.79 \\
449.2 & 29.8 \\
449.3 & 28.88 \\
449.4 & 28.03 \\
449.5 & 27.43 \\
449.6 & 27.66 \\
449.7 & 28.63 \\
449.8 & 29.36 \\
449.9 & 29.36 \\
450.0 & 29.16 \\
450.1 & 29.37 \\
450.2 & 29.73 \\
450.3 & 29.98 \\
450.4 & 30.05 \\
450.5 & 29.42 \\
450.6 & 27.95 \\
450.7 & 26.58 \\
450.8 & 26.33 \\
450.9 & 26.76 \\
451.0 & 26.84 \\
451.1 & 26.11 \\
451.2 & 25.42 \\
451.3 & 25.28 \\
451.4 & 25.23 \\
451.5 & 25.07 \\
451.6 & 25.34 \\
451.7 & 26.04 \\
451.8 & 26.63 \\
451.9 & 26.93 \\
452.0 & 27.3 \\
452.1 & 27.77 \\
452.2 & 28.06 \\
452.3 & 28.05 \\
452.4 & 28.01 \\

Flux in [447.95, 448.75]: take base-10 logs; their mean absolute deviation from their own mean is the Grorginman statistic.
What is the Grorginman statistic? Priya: 0.010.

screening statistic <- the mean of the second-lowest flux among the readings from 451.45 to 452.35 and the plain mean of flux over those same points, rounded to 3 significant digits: 26.1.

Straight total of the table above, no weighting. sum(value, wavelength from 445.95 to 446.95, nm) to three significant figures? 261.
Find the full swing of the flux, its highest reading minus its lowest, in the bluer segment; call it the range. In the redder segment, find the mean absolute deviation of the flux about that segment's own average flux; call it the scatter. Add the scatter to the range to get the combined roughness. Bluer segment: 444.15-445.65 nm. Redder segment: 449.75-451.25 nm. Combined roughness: 7.7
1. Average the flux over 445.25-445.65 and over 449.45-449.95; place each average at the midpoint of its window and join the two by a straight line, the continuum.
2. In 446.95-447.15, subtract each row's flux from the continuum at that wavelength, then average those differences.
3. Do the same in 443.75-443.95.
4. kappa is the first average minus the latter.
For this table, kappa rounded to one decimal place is 7.0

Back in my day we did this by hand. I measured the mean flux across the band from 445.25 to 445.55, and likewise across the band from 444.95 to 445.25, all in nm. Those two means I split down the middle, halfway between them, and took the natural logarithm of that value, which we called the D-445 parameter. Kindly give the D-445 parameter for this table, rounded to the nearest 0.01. 3.32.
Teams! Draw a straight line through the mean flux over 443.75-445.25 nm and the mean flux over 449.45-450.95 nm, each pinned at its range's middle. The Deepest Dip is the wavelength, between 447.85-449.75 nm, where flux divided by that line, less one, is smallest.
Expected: 449.5 nm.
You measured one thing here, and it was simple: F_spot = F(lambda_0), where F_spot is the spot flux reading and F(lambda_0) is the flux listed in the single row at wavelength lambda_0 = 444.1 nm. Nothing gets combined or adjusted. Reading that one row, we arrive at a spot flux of 30.14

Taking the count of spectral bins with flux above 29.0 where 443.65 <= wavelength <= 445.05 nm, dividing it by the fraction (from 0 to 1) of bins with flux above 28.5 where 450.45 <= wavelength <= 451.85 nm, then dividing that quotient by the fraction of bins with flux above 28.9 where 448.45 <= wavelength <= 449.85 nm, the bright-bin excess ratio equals 218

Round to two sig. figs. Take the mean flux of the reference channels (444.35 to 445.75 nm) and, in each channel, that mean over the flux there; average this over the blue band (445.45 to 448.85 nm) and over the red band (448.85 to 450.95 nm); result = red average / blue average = 0.93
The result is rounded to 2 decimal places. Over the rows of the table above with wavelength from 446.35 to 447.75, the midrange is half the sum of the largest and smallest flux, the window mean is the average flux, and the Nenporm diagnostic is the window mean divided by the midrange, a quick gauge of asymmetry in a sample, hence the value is 1.02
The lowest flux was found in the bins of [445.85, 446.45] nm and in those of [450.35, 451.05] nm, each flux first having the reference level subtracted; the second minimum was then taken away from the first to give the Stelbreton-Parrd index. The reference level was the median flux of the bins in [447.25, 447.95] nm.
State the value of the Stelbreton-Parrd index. -2.8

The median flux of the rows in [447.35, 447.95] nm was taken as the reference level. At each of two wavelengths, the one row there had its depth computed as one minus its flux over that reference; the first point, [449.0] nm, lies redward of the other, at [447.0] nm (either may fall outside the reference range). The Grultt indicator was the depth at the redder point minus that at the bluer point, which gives -0.18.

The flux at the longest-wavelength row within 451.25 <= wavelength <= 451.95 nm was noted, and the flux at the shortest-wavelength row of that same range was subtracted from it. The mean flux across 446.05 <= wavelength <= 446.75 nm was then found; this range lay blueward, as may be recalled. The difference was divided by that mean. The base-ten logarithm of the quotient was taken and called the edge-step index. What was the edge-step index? -1.19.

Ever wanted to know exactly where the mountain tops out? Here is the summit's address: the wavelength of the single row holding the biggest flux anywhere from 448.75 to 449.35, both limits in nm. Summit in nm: 449.0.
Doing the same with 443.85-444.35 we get 444.3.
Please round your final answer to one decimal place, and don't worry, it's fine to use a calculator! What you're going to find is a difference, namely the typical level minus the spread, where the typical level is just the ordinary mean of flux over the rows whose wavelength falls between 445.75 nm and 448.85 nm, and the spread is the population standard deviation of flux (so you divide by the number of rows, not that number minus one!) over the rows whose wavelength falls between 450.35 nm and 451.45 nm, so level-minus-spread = 25.9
